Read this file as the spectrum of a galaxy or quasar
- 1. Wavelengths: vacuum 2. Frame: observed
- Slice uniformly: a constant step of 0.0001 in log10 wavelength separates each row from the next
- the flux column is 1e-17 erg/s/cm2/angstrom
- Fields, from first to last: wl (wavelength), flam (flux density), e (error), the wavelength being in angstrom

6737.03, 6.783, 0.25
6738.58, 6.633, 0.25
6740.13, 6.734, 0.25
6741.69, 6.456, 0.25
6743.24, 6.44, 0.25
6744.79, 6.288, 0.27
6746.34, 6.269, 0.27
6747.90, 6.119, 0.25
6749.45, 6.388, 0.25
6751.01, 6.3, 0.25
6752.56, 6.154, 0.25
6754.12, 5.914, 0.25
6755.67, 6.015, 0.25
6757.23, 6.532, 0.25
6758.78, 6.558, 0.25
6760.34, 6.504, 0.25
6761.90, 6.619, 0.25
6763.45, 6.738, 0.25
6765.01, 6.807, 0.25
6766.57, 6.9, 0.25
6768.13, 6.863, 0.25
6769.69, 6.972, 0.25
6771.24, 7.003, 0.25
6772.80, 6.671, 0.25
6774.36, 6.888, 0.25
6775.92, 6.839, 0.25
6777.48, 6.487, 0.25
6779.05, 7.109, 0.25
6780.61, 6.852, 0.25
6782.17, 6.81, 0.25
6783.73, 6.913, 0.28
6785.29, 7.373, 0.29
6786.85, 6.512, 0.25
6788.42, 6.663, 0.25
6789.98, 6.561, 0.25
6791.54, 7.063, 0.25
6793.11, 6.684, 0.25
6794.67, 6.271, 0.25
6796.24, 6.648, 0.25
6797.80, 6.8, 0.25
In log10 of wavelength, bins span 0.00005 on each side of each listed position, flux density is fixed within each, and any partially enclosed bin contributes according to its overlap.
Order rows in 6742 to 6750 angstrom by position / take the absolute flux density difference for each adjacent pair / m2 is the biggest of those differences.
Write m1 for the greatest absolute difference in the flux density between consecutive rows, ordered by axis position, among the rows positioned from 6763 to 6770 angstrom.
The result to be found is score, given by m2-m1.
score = 0.16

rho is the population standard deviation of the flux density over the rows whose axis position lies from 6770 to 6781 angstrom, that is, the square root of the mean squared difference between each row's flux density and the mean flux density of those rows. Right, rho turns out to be 0.19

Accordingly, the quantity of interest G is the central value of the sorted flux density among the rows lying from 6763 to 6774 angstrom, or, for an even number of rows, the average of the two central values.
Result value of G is 6.86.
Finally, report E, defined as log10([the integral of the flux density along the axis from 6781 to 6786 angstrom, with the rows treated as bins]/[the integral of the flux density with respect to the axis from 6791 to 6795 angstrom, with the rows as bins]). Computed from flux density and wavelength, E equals 0.12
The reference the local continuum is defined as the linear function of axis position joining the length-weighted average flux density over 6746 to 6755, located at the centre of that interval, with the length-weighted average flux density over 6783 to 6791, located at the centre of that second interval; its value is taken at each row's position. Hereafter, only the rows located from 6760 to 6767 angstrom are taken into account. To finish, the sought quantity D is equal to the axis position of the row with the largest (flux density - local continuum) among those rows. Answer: 6766.57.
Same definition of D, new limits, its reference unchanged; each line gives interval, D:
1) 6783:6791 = 6785.29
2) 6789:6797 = 6791.54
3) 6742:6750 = 6743.24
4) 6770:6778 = 6771.24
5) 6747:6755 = 6749.45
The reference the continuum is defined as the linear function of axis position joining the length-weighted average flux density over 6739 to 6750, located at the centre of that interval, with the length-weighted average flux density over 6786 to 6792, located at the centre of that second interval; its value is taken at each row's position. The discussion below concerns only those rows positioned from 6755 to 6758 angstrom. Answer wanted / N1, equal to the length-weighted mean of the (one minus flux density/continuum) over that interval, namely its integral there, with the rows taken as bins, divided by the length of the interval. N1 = 0.03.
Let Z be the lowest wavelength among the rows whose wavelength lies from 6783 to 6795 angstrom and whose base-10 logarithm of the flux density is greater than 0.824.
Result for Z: 6783.73 angstrom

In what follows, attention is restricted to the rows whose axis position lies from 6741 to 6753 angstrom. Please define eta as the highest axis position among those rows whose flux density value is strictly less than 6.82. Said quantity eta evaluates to 6752.56 angstrom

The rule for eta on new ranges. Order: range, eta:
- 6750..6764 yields 6763.45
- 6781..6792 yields 6789.98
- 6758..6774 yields 6772.80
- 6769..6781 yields 6777.48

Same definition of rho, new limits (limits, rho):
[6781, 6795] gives 0.31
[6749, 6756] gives 0.17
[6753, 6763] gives 0.28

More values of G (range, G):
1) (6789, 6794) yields 6.68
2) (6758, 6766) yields 6.62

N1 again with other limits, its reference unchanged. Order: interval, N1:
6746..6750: 0.03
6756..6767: -0.02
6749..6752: 0.02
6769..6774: -0.05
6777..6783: -0.03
